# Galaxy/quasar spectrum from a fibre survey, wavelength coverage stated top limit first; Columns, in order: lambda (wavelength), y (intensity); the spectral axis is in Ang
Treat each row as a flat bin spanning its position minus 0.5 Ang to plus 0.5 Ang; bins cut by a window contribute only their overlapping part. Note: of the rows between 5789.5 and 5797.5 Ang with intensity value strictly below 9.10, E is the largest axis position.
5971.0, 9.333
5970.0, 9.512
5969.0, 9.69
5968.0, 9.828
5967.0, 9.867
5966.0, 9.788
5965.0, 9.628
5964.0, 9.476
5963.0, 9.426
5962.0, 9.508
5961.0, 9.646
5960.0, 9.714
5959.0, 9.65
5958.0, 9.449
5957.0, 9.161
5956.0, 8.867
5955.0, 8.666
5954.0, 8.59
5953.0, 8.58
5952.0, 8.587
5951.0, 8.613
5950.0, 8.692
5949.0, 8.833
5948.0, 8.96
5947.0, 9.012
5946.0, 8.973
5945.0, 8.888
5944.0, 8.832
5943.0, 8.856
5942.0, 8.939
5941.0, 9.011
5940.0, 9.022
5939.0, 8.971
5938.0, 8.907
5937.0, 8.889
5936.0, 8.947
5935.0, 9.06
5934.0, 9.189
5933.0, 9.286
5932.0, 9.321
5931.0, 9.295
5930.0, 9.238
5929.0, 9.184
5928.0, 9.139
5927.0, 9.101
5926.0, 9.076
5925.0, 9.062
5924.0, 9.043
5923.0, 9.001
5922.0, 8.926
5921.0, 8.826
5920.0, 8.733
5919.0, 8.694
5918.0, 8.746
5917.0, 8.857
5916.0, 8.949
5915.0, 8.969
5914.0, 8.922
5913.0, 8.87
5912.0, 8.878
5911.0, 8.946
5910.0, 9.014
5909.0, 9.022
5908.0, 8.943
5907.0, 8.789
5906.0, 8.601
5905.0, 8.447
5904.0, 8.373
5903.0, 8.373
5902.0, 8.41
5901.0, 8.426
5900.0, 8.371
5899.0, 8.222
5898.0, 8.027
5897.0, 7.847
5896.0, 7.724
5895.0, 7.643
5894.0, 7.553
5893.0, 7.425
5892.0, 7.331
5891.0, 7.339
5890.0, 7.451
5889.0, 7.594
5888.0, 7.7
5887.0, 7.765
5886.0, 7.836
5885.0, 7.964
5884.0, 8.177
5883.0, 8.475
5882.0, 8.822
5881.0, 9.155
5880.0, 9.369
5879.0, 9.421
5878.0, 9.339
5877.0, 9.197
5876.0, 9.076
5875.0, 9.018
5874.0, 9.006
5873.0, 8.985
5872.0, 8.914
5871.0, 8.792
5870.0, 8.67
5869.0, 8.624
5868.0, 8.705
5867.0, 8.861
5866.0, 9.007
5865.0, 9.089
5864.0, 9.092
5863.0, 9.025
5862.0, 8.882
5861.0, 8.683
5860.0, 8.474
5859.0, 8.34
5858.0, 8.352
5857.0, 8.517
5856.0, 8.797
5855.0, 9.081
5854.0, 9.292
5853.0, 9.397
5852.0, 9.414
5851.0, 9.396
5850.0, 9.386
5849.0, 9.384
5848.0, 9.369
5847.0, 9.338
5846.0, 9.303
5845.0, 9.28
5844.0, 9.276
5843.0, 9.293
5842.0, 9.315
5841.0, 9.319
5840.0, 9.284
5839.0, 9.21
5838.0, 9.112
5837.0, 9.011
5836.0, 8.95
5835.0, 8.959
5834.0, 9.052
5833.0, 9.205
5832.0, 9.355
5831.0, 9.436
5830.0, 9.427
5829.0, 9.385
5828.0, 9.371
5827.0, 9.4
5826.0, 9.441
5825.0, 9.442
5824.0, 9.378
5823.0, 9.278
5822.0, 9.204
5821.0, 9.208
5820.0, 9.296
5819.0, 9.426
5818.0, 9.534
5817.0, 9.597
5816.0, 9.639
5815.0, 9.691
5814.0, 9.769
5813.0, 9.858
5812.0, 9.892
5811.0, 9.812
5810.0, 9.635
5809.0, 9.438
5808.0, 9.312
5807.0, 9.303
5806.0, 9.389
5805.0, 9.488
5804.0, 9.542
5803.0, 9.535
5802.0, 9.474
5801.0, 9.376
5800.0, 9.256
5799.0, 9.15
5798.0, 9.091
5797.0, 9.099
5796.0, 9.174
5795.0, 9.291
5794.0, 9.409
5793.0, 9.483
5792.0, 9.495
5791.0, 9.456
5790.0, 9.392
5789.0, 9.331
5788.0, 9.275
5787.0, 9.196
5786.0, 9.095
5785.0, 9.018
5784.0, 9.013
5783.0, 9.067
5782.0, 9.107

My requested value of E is 5797.0 Ang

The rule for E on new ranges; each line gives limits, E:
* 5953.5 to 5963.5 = 5956.0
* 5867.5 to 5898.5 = 5898.0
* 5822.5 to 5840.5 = 5837.0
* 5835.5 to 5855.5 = 5855.0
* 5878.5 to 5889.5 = 5889.0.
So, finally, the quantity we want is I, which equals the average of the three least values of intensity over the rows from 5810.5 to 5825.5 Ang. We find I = 9.23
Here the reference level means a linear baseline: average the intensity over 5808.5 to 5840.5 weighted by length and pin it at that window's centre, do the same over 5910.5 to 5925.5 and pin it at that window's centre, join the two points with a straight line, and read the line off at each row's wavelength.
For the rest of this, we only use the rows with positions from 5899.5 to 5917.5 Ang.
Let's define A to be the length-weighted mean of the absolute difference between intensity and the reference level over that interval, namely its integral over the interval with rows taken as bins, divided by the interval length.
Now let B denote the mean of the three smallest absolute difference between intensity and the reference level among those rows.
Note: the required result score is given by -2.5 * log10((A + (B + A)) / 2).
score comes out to 1.51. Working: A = 0.25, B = 0.008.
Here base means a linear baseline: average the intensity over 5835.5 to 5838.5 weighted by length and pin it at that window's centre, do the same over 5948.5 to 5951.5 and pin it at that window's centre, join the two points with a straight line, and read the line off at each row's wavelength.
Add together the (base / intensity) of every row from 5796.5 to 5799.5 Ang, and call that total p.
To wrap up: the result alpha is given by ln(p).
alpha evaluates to 1.10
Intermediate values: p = 3.01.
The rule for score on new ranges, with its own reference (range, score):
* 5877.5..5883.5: 1.04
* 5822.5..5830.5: 3.27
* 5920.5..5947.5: 1.45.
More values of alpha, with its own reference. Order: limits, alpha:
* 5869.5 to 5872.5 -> 1.11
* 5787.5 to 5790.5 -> 1.08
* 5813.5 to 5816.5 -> 1.03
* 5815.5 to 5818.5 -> 1.04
